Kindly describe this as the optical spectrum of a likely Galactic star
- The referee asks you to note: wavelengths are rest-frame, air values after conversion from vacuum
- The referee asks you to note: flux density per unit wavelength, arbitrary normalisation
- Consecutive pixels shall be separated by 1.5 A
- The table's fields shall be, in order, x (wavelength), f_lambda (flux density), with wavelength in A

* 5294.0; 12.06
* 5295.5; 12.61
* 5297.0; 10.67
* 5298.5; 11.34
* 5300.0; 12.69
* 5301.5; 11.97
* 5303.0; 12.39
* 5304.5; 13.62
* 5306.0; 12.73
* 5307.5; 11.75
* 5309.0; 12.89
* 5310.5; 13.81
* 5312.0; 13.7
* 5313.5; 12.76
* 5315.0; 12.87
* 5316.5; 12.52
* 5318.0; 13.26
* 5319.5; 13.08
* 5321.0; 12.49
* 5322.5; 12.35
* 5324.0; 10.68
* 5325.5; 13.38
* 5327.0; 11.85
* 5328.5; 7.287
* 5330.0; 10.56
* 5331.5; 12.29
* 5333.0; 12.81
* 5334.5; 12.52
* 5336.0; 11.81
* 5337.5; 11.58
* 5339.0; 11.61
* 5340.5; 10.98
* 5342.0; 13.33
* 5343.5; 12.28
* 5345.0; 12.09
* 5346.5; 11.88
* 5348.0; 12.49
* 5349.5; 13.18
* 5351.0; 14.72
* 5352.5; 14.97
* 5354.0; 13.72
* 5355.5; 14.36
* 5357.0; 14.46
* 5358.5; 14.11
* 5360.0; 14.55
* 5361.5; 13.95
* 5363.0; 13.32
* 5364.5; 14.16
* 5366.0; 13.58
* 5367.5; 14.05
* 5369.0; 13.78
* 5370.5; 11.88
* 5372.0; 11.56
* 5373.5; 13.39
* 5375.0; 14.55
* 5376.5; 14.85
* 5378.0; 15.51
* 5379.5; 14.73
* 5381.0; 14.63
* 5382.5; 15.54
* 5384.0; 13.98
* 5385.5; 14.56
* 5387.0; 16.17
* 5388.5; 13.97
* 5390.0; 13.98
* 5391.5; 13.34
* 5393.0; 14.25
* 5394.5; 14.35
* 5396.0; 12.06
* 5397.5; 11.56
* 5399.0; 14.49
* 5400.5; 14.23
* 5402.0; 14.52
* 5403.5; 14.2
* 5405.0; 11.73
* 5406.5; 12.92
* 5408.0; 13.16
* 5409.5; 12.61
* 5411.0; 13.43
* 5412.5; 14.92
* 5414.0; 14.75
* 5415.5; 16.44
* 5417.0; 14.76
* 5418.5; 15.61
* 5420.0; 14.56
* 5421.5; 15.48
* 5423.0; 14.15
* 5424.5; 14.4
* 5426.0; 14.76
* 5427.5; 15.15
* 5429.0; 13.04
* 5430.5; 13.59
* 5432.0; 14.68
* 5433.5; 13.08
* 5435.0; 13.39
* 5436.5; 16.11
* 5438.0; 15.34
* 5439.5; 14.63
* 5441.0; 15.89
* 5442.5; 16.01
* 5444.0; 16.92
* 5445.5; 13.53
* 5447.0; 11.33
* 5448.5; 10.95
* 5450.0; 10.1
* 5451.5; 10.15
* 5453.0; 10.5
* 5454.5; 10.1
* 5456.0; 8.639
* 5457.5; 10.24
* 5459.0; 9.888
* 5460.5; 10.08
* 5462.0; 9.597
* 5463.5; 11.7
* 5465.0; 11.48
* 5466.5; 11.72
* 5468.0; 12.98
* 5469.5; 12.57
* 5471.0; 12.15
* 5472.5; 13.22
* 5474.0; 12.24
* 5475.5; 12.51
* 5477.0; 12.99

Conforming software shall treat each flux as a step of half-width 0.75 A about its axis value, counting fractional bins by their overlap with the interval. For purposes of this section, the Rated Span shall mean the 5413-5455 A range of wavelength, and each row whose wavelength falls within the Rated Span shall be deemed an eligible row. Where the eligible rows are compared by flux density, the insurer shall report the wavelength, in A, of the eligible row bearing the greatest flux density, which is 5444.0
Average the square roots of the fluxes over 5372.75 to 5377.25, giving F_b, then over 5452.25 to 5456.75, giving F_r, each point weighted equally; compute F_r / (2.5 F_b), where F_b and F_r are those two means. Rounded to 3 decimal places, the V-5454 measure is 0.330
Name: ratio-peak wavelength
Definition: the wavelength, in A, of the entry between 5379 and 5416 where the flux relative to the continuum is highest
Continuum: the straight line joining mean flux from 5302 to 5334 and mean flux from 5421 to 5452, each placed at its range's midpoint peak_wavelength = 5387.0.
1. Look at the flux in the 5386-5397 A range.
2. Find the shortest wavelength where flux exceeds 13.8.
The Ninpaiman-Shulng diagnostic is 5387.0 A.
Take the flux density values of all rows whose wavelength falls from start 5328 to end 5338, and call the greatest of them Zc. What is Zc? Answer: 12.81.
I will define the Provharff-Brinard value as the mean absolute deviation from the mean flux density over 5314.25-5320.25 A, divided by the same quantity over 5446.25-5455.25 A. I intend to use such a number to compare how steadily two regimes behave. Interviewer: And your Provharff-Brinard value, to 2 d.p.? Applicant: 0.58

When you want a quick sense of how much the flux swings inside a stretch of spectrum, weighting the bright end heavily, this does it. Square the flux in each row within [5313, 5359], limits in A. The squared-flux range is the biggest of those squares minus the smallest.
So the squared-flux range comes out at 171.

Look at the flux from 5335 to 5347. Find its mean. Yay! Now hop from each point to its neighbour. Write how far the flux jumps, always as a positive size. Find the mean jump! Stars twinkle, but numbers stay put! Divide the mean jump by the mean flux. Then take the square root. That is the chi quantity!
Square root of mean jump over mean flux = 0.24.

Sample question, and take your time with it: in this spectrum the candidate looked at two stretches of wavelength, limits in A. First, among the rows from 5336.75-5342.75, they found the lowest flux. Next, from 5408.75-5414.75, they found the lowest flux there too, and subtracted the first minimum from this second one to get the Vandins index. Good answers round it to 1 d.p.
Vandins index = 1.6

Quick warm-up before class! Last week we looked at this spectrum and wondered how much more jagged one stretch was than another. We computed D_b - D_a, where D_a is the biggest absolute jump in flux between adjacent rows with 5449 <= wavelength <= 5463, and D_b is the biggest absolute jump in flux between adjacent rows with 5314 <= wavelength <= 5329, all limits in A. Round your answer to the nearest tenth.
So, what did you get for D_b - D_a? 3.0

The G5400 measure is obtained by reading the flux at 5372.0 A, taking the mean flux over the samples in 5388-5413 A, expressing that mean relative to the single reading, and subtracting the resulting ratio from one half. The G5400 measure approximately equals -0.67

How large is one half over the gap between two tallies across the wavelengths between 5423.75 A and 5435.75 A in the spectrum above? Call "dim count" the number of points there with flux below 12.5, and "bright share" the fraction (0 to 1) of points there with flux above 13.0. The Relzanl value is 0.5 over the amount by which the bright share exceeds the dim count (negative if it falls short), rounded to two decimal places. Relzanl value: 0.50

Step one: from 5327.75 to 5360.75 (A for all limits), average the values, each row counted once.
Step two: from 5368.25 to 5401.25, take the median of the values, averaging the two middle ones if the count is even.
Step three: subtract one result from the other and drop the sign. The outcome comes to 1.6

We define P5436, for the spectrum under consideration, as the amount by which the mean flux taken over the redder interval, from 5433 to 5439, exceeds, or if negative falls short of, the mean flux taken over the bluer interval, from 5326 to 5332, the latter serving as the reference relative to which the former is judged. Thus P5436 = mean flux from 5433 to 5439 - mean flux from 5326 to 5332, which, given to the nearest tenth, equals 4.0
